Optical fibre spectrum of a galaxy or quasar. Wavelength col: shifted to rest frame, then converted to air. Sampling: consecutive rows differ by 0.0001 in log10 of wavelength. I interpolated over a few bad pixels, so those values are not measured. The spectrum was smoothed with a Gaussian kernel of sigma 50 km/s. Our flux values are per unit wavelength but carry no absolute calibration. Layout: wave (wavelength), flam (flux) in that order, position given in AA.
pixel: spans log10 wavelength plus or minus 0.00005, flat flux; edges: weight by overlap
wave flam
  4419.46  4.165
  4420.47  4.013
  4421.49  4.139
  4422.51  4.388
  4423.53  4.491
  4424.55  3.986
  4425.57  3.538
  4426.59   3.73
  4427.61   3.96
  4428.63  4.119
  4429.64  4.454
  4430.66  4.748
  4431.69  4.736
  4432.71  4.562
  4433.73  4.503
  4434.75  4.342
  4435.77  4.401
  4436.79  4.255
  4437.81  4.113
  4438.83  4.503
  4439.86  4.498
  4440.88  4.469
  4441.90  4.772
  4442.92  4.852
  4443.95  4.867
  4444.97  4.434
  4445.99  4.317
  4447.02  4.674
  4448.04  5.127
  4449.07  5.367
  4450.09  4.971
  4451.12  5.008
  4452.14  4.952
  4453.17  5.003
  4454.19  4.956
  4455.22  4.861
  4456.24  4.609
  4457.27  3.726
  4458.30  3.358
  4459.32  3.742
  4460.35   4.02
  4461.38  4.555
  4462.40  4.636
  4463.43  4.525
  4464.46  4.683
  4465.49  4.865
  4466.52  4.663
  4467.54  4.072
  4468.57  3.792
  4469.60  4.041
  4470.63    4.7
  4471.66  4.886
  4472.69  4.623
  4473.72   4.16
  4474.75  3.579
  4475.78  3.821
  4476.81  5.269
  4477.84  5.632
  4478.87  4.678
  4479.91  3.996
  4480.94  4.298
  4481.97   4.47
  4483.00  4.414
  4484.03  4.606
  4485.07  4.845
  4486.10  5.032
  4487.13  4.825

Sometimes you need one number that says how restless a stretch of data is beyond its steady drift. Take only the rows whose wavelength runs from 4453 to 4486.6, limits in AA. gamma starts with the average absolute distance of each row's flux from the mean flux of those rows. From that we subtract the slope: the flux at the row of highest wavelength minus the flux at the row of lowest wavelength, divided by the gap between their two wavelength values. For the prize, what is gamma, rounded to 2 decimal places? 0.42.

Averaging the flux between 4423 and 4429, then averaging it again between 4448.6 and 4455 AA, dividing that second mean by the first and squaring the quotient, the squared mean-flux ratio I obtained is 1.6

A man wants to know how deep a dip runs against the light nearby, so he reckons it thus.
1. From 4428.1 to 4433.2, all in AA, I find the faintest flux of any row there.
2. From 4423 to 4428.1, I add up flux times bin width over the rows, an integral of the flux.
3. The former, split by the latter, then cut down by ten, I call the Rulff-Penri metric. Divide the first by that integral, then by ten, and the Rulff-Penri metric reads 0.021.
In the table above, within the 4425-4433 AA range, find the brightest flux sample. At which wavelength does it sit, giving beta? 4430.66 AA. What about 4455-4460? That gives 4455.22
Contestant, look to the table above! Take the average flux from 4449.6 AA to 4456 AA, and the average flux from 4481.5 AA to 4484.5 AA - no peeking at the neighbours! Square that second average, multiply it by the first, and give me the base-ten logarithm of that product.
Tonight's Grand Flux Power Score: 2.00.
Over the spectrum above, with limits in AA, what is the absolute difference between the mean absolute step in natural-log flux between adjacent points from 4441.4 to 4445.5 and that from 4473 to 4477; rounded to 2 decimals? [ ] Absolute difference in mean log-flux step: 0.14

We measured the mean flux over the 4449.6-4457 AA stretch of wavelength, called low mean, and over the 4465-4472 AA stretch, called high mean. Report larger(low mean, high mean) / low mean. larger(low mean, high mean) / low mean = 1.00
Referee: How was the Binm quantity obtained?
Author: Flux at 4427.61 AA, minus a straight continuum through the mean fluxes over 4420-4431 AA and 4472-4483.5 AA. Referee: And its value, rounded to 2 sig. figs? -0.19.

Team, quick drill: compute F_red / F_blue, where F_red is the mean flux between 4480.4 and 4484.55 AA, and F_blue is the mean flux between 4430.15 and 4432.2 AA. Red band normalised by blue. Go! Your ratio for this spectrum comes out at 0.94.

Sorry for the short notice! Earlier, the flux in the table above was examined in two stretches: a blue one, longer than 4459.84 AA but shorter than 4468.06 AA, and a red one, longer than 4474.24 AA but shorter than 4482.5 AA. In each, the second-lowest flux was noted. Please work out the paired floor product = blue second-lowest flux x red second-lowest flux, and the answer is 15.6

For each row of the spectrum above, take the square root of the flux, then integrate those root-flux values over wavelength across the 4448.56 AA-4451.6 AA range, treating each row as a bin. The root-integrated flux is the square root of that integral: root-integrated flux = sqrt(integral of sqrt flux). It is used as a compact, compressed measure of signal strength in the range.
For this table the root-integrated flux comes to 2.6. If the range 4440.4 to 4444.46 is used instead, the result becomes 3.0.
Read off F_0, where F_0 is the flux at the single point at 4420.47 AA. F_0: 4.013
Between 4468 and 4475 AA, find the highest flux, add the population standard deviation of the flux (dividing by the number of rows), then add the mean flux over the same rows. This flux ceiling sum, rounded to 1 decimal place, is 9.6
